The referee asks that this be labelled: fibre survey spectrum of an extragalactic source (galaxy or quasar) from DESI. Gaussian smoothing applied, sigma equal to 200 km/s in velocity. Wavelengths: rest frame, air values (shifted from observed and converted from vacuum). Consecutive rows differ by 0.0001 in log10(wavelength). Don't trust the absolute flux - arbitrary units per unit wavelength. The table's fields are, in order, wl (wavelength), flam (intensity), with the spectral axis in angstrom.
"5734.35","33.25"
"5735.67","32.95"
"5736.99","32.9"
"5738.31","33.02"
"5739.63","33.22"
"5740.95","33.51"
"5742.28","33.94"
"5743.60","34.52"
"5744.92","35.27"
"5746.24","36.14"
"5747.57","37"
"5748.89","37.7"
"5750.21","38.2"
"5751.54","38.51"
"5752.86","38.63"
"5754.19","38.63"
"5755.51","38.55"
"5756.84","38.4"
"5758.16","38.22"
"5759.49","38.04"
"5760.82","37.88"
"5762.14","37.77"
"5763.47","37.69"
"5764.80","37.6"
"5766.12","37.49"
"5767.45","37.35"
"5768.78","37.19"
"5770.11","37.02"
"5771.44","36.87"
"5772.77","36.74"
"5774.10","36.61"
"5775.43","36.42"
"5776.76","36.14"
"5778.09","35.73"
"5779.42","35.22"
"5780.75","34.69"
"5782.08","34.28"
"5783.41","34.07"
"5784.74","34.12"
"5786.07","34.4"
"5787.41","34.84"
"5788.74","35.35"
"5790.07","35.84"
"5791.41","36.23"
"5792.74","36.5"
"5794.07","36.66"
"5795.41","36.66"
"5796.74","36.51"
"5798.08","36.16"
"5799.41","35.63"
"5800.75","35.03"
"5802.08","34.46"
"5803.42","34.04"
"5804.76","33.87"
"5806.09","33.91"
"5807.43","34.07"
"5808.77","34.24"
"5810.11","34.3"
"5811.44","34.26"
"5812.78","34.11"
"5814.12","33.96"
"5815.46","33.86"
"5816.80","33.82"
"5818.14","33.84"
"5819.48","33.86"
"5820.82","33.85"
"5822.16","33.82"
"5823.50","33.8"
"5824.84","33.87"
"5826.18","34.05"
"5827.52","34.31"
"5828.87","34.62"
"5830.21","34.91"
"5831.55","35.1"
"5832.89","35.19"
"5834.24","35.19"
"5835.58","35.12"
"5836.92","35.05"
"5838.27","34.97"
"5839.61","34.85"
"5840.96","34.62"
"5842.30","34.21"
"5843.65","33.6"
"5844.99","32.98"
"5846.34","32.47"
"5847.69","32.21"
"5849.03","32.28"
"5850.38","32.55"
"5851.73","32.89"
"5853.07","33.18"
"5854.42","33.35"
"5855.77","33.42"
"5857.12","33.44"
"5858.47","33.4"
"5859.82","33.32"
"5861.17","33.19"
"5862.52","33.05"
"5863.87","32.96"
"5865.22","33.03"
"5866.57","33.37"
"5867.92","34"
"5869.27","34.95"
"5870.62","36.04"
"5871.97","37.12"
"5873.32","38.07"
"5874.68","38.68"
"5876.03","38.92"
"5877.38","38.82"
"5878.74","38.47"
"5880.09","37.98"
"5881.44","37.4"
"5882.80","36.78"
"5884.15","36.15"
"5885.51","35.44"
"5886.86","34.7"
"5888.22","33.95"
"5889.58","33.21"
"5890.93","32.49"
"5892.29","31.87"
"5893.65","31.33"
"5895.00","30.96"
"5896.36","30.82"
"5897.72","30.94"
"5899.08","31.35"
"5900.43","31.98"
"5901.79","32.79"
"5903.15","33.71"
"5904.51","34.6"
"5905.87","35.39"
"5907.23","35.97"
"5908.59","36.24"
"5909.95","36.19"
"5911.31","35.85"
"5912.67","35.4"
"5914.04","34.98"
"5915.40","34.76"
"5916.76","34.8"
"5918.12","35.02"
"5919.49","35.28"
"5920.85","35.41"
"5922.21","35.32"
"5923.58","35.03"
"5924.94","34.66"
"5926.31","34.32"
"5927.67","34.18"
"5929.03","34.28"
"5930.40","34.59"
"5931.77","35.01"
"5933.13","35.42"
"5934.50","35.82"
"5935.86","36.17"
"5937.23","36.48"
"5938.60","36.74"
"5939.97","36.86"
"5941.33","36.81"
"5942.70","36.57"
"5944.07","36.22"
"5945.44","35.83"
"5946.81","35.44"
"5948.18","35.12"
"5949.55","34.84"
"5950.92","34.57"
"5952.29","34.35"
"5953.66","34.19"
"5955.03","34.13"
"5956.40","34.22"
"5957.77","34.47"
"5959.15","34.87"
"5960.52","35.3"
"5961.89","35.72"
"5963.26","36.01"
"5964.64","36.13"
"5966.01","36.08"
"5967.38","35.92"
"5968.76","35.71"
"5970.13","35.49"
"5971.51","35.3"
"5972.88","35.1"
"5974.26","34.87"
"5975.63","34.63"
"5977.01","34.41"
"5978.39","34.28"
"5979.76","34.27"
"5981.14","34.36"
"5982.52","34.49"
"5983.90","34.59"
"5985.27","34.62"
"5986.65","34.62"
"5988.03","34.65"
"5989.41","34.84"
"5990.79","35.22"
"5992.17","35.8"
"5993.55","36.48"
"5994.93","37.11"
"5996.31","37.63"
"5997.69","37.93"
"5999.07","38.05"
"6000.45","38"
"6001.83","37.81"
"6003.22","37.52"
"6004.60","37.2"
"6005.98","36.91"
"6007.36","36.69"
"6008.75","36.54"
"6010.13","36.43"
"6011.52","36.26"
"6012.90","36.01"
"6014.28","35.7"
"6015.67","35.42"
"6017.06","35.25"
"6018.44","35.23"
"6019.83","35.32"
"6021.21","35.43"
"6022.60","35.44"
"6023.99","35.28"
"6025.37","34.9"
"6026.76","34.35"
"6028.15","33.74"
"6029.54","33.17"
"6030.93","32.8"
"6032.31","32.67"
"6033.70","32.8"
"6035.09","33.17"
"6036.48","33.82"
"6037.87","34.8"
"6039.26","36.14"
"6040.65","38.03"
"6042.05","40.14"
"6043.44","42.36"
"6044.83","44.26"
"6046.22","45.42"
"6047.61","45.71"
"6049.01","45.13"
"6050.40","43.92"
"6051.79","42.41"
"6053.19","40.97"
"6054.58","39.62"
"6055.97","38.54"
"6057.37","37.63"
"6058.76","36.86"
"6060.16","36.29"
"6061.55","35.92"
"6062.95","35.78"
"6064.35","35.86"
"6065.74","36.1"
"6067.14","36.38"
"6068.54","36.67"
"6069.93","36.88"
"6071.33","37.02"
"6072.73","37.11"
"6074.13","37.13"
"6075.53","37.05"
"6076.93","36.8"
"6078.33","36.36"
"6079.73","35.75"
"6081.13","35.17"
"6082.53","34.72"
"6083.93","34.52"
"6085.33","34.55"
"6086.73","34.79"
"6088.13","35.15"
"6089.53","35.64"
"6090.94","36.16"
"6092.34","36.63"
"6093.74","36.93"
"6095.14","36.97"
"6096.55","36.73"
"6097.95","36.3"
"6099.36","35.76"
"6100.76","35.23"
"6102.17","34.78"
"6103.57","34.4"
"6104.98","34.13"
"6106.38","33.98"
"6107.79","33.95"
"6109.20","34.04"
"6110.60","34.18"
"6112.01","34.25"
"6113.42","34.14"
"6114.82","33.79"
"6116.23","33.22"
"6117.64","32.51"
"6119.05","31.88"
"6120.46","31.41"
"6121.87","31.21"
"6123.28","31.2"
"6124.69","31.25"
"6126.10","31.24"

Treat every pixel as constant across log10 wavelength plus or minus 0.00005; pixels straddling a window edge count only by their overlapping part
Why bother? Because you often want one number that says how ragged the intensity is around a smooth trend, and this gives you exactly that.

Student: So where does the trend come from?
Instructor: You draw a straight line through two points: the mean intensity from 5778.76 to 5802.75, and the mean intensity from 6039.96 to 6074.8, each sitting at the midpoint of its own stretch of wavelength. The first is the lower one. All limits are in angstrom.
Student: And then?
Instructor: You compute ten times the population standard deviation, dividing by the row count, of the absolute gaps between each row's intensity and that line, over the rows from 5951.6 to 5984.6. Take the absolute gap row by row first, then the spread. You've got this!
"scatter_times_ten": 7.0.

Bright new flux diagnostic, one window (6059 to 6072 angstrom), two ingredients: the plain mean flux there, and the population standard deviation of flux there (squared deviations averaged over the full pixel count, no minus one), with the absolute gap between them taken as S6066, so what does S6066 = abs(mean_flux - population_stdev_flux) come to 35.9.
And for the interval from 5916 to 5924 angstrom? 34.9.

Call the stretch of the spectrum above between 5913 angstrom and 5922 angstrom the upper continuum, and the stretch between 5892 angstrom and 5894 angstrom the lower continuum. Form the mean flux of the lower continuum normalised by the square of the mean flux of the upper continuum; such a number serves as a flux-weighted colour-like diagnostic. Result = 0.0257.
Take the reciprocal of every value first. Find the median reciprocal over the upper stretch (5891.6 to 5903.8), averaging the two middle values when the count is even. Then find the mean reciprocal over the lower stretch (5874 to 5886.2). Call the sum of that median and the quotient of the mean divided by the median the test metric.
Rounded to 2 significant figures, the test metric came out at 0.87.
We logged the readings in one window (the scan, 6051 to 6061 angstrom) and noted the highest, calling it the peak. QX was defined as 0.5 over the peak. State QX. 0.0118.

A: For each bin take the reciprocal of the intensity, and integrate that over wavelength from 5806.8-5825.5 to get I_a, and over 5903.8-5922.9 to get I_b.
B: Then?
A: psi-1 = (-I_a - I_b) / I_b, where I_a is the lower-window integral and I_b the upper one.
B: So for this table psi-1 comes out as -2.02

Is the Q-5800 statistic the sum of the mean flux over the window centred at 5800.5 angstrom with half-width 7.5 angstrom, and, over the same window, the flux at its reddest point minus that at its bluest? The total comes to 32.6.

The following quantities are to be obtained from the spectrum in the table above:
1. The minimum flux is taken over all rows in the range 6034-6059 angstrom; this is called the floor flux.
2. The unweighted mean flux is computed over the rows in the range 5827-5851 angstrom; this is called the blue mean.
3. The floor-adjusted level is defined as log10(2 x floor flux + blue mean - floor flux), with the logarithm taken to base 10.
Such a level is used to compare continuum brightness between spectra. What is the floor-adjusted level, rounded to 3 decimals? 1.828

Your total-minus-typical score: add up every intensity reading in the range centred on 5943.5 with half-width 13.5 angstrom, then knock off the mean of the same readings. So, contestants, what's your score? 674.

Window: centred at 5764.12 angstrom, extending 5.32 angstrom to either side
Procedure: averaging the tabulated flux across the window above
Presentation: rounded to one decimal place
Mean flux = 37.6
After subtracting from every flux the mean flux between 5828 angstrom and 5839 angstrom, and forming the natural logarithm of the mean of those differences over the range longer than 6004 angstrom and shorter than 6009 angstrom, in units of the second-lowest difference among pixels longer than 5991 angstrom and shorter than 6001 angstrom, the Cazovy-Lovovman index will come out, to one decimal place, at 0.2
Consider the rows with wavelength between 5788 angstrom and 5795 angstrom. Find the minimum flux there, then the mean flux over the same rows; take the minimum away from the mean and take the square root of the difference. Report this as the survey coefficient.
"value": 0.88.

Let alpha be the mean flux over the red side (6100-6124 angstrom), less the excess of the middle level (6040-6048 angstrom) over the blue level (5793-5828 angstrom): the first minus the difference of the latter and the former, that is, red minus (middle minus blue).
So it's 25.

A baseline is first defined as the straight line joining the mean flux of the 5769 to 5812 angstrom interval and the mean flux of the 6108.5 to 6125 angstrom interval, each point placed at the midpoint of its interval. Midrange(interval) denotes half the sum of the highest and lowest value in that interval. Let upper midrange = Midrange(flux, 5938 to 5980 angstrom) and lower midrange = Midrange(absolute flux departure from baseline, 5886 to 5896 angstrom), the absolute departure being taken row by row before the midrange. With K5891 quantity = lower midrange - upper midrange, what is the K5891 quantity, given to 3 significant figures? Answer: -33.7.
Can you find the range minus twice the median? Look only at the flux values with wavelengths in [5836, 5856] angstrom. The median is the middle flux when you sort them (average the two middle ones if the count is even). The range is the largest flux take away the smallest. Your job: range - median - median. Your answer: -63.9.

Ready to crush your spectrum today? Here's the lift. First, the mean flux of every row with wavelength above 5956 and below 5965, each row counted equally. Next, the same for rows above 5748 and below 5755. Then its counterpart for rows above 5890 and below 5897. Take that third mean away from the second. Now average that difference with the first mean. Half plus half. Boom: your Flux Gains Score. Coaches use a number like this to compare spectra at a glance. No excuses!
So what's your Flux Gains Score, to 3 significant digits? 21.0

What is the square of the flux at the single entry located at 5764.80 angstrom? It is 1414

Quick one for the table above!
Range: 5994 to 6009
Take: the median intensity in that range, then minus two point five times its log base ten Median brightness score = -3.936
